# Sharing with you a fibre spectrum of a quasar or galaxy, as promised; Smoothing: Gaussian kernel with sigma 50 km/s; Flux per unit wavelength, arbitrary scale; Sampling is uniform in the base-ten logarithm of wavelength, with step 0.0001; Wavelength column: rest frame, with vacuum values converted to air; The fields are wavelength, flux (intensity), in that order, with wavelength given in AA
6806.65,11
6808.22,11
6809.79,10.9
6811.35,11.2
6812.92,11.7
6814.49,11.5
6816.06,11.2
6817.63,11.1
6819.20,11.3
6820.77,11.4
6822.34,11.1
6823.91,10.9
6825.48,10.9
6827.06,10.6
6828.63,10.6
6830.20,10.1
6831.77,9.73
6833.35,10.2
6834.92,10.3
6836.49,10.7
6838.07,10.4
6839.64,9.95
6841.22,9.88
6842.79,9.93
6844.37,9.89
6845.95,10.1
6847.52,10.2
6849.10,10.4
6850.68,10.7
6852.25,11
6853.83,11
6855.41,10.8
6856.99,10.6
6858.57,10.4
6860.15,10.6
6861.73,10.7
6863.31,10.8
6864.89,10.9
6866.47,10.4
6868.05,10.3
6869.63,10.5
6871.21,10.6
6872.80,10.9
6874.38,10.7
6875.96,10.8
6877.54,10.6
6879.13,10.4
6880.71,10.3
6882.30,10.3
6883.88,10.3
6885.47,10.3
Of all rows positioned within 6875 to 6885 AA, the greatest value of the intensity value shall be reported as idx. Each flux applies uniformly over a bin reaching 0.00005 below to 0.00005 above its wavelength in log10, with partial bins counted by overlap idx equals 10.8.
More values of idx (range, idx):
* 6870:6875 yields 10.9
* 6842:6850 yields 10.4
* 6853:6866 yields 11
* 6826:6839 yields 10.7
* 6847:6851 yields 10.7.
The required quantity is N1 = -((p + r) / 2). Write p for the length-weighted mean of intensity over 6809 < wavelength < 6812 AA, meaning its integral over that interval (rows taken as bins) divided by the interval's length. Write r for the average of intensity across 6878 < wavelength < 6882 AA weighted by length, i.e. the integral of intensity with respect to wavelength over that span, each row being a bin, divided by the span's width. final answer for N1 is -10.7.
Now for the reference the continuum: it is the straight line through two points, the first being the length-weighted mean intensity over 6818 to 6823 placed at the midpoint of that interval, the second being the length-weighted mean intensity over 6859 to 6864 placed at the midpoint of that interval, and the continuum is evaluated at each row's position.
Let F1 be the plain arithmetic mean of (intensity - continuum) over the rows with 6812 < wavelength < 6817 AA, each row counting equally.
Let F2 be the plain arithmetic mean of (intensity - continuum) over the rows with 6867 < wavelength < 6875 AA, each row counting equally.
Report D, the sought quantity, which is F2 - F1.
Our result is -0.1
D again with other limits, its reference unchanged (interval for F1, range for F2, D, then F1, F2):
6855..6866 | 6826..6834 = -0.9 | -0.01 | -0.88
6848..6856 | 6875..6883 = 0.1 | -0.03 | 0.06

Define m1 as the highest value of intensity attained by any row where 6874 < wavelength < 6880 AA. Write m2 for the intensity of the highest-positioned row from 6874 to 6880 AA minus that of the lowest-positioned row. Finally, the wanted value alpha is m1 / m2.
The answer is -36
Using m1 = 10.8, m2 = -0.3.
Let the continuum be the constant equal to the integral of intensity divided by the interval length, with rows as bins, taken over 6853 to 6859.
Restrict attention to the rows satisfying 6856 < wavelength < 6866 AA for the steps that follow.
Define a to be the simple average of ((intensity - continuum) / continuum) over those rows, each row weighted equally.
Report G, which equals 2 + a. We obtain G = 2.00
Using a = -0.004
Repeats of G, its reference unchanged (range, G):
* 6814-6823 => 2.05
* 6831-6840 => 1.95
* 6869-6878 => 2.00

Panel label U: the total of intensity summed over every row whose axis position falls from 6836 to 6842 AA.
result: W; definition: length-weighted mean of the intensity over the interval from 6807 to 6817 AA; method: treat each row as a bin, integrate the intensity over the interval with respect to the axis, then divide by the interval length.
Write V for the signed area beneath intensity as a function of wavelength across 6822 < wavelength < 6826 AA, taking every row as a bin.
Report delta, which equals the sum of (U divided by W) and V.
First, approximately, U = 41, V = 44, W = 11.2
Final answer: 47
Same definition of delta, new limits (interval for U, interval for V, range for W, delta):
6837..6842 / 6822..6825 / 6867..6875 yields 36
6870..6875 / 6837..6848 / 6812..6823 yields 114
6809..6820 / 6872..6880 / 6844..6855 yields 93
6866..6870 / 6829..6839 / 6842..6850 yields 106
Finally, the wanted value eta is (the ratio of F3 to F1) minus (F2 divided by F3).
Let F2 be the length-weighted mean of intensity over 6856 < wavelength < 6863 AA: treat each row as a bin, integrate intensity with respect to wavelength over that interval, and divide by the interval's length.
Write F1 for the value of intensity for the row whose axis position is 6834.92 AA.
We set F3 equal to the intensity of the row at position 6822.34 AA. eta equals 0.12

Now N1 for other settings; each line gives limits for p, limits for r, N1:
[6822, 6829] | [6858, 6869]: -10.7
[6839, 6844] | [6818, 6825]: -10.5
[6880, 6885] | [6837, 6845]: -10.2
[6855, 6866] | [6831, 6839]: -10.5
